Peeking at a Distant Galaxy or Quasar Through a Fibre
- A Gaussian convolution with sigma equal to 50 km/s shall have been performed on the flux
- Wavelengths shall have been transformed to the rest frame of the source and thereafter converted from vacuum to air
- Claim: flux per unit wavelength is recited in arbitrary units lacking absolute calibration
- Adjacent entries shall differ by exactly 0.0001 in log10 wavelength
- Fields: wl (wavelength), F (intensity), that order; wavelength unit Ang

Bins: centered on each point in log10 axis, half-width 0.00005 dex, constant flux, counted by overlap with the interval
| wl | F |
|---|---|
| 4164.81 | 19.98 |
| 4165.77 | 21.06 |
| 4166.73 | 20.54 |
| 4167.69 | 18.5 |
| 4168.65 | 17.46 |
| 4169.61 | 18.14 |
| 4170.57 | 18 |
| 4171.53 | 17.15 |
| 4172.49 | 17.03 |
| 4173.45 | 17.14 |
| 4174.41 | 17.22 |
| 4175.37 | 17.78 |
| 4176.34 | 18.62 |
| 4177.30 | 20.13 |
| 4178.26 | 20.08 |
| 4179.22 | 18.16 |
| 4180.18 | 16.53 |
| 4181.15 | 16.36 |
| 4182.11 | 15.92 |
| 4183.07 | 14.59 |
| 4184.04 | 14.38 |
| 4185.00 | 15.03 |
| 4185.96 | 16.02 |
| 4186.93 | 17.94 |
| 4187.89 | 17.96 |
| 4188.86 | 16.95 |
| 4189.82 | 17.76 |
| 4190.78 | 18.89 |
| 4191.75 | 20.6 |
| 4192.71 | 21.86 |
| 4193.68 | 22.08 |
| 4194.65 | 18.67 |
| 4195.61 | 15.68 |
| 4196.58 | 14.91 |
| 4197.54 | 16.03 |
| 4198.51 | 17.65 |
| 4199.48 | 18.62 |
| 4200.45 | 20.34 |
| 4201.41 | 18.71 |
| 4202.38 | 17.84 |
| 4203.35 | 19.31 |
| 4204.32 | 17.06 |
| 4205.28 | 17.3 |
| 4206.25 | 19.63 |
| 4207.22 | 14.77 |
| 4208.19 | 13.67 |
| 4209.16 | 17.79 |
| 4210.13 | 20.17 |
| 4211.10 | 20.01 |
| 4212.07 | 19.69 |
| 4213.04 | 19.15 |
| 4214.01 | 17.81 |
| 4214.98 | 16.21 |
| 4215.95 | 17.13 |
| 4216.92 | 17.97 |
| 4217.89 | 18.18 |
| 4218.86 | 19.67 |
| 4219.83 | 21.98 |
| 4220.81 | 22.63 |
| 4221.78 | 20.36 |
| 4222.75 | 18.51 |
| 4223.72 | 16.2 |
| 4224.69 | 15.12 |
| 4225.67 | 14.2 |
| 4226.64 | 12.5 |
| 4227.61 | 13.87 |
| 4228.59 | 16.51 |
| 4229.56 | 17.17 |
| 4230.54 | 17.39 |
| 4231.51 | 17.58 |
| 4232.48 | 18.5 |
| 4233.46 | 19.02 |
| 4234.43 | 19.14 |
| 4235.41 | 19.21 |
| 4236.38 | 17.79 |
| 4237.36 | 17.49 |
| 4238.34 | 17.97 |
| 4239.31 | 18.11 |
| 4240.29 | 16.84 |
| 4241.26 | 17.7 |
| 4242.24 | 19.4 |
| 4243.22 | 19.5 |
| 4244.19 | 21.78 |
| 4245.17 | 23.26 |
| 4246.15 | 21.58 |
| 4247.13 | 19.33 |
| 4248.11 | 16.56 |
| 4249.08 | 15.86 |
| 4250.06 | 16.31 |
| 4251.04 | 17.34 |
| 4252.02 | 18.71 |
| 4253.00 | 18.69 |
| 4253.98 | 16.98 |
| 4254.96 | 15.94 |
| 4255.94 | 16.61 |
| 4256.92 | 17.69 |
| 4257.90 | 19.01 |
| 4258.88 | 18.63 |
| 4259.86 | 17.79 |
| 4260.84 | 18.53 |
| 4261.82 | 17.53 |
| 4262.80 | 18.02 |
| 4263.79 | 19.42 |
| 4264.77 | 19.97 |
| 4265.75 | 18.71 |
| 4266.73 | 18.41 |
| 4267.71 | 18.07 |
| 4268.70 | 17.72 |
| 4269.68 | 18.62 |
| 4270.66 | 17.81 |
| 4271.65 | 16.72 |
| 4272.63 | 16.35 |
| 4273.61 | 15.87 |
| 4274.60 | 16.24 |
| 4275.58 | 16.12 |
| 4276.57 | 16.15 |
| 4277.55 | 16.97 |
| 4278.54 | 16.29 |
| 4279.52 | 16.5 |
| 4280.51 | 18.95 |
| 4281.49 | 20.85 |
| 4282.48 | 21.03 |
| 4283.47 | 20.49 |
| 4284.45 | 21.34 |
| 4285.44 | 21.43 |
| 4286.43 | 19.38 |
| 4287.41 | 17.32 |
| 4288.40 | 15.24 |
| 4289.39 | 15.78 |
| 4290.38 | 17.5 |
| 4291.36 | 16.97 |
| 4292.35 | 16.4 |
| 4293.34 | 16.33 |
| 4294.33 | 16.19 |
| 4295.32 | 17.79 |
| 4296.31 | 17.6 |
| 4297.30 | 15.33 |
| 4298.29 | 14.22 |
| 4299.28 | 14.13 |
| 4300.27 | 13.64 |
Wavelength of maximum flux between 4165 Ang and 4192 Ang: 4165.77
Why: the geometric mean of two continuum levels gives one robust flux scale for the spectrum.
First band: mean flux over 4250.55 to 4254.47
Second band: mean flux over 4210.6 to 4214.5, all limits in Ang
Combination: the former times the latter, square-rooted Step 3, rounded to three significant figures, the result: 18.5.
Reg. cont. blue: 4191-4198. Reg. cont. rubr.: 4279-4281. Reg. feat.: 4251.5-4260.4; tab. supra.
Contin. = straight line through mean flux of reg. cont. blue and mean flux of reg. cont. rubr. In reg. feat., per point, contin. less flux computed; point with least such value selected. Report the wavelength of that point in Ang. 4257.90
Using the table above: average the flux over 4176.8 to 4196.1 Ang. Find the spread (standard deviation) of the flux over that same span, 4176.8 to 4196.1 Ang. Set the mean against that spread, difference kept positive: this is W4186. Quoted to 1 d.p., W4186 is 15.5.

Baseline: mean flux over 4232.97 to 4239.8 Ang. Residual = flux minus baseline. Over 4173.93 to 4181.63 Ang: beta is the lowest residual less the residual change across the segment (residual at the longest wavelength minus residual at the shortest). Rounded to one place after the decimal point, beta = -1.2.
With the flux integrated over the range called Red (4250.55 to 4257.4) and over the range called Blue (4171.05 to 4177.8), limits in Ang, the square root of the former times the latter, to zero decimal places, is 120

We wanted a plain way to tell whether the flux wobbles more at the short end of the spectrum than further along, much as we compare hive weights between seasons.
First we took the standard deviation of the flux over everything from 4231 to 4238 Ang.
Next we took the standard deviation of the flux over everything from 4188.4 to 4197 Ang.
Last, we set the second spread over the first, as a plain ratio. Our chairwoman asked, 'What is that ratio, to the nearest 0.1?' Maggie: 3.4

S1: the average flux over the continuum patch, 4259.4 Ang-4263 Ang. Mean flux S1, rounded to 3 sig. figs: 18.0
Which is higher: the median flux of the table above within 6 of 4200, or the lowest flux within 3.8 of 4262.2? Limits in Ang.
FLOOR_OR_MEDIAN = 17.7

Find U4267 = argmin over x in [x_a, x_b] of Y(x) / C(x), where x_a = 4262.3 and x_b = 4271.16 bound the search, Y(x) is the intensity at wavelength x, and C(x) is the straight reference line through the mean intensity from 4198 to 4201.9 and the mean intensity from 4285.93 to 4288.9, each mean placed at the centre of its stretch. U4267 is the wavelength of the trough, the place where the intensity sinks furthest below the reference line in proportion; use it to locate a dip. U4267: 4268.70 Ang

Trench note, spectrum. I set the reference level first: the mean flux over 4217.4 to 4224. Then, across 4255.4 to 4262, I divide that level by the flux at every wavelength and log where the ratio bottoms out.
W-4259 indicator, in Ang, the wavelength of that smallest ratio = 4257.90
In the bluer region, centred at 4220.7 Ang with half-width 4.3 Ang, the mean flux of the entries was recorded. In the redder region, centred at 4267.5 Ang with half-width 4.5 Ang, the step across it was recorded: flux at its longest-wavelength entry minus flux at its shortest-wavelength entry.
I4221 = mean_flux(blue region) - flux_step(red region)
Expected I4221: 21.7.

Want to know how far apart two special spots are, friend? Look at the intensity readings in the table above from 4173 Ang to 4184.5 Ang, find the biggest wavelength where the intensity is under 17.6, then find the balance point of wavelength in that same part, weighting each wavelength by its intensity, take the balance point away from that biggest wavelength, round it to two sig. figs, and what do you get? 5.5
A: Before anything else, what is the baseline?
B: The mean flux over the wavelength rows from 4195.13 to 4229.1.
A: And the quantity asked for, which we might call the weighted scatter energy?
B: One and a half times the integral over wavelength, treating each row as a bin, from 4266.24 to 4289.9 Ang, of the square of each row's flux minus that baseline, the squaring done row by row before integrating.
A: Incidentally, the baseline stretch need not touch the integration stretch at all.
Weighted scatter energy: 133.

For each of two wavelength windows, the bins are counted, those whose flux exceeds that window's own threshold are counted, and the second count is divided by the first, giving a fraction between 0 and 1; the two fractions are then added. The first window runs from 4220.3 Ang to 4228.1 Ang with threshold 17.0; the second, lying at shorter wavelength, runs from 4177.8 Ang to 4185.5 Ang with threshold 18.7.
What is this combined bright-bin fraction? 0.50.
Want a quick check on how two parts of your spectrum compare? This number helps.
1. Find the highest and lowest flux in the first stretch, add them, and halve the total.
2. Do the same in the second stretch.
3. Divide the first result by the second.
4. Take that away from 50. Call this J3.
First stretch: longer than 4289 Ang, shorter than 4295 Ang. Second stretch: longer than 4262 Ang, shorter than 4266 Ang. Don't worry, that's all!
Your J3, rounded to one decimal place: 49.1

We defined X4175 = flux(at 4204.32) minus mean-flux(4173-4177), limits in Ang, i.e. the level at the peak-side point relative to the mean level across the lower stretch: -1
